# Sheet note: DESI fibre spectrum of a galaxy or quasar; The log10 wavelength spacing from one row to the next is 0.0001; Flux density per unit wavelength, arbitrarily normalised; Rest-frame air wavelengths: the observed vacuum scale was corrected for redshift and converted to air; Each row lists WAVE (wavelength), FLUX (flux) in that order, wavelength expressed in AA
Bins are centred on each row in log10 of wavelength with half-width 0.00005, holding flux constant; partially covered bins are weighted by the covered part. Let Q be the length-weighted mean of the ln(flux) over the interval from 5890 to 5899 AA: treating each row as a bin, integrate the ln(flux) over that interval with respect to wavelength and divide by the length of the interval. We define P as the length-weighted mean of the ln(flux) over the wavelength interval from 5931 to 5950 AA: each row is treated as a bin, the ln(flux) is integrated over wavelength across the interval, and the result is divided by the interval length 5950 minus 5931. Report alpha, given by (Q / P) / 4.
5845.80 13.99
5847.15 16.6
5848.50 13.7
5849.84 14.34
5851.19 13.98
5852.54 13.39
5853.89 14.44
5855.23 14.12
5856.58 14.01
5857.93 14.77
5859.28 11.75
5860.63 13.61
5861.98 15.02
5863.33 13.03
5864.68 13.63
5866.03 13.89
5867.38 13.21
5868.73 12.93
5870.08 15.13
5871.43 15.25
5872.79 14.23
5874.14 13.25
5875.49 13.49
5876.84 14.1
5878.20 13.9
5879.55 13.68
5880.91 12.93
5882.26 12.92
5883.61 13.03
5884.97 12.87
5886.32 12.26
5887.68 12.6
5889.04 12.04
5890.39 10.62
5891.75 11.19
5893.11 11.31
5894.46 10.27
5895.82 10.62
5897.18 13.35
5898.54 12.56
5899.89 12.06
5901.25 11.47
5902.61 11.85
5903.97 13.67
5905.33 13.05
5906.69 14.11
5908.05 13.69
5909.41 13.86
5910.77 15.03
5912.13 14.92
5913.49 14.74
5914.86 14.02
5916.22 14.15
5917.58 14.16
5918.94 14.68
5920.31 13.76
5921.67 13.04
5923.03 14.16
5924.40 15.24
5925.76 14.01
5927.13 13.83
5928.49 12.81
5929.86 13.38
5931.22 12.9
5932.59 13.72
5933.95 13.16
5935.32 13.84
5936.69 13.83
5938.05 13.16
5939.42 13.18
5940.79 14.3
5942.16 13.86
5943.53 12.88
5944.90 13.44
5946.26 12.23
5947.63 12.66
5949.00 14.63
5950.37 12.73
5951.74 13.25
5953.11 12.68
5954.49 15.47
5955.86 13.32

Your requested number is 0.234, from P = 2.60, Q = 2.43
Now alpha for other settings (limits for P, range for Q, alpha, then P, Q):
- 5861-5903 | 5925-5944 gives 0.255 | 2.55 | 2.60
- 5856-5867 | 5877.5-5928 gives 0.246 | 2.61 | 2.57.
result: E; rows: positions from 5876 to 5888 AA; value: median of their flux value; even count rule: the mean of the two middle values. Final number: 12.9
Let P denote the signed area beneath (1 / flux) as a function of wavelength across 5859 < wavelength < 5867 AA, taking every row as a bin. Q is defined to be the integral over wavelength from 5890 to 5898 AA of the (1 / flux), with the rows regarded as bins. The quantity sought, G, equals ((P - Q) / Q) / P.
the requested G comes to -0.29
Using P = 0.593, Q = 0.71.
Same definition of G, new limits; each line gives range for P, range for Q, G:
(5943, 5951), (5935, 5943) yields 0.08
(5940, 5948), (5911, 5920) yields -0.05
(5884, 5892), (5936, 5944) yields 0.20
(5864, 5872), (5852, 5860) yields -0.03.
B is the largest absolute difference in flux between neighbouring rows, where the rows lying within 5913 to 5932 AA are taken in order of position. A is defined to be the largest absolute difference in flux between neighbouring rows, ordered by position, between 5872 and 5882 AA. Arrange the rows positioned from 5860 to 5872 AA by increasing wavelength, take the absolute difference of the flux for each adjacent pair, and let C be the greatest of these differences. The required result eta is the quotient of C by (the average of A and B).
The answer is 2.0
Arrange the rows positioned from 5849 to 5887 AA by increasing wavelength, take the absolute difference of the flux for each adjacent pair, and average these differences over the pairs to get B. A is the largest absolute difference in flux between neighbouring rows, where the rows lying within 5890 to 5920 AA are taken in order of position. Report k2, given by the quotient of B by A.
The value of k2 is 0.28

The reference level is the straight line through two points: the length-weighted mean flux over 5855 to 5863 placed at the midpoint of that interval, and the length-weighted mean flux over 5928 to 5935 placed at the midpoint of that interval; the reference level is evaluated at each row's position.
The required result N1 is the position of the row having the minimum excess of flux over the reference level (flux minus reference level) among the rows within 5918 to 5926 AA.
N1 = 5921.67 AA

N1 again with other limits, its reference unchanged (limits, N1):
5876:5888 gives 5886.32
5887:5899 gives 5894.46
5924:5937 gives 5928.49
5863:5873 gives 5868.73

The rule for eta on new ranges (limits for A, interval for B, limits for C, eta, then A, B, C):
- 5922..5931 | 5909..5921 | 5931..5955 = 2.3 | 1.23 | 1.17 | 2.79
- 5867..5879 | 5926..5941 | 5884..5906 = 1.6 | 2.20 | 1.12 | 2.73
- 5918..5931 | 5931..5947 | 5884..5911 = 2.2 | 1.23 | 1.21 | 2.73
